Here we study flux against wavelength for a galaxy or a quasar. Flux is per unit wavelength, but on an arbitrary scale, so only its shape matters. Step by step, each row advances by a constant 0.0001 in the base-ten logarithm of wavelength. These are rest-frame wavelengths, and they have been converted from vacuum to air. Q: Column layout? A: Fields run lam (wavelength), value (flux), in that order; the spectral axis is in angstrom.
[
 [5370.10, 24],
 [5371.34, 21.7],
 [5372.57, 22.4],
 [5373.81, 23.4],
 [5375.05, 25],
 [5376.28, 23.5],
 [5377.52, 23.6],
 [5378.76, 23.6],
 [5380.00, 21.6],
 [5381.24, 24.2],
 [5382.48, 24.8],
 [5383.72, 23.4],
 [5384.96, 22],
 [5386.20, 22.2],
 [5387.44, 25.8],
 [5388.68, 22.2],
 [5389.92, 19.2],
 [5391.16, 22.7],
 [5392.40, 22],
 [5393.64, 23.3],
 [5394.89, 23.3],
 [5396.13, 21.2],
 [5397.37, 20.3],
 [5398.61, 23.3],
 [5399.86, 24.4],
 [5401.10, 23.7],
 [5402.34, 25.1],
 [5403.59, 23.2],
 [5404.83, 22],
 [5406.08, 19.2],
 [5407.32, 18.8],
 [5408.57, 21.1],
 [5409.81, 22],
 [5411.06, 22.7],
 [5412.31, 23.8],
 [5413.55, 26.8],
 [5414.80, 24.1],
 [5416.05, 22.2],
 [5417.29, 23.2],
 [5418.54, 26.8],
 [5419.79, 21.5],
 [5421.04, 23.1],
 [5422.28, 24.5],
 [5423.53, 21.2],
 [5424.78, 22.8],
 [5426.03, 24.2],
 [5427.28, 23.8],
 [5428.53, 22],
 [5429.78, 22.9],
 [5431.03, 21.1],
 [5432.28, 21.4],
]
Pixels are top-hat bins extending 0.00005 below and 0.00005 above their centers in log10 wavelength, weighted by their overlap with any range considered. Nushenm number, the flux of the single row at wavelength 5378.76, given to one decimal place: 23.6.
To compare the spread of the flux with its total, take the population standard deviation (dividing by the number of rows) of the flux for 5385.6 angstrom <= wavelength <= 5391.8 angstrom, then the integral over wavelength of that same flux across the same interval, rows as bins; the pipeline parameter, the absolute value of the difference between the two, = 137.0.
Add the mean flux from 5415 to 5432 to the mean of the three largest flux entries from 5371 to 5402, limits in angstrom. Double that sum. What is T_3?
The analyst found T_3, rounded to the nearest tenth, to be 96.4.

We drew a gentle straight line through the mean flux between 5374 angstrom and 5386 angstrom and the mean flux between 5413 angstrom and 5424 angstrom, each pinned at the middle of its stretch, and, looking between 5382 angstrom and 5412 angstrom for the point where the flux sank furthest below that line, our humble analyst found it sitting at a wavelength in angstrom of 5407.32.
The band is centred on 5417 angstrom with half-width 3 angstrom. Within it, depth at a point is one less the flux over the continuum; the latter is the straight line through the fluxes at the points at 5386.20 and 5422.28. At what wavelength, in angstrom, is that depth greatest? 5419.79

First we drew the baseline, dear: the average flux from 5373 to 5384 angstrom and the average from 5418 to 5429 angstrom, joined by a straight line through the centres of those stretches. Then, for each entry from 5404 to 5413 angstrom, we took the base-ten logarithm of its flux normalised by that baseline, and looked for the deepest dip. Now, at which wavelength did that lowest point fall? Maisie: 5407.32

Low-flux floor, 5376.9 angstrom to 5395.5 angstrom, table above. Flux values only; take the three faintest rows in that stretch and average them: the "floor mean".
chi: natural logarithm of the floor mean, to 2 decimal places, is 3.04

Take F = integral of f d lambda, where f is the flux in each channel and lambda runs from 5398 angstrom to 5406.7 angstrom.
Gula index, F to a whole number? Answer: 200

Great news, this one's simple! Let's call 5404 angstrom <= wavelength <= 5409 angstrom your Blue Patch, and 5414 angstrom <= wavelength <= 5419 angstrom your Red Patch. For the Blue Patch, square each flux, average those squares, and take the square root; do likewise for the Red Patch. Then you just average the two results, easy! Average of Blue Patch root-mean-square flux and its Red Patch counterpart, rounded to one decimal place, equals 22.2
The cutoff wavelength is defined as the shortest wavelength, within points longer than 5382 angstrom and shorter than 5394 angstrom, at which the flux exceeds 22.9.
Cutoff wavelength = 5382.48 angstrom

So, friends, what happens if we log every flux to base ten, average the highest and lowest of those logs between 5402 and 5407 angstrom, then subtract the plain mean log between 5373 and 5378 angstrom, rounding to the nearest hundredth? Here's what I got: -0.04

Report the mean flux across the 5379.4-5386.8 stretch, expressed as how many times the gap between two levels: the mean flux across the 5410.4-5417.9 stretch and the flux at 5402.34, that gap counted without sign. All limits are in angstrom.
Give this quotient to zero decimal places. 18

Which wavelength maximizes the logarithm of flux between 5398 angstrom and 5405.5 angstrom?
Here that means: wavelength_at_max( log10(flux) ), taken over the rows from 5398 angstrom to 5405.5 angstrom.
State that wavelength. 5402.34 angstrom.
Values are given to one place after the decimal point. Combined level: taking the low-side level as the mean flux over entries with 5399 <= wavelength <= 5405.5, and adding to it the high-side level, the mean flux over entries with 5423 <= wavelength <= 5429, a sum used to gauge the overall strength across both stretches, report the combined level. 46.5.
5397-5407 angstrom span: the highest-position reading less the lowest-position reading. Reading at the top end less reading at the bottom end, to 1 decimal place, -1.1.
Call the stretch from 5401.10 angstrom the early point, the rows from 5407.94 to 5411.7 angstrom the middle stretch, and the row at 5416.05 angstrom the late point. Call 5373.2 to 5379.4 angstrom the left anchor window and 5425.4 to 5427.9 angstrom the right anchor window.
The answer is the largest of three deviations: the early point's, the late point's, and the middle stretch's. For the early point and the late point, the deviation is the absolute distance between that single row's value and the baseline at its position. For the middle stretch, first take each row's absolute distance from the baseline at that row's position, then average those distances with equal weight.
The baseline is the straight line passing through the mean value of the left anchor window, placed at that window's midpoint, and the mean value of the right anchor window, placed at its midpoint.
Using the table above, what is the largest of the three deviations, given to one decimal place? 2.0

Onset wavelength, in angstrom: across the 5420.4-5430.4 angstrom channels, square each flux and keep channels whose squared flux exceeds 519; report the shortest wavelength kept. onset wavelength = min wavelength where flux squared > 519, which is 5421.04 angstrom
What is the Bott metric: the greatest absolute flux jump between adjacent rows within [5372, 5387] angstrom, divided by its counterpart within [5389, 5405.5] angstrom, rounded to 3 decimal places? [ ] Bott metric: 0.743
